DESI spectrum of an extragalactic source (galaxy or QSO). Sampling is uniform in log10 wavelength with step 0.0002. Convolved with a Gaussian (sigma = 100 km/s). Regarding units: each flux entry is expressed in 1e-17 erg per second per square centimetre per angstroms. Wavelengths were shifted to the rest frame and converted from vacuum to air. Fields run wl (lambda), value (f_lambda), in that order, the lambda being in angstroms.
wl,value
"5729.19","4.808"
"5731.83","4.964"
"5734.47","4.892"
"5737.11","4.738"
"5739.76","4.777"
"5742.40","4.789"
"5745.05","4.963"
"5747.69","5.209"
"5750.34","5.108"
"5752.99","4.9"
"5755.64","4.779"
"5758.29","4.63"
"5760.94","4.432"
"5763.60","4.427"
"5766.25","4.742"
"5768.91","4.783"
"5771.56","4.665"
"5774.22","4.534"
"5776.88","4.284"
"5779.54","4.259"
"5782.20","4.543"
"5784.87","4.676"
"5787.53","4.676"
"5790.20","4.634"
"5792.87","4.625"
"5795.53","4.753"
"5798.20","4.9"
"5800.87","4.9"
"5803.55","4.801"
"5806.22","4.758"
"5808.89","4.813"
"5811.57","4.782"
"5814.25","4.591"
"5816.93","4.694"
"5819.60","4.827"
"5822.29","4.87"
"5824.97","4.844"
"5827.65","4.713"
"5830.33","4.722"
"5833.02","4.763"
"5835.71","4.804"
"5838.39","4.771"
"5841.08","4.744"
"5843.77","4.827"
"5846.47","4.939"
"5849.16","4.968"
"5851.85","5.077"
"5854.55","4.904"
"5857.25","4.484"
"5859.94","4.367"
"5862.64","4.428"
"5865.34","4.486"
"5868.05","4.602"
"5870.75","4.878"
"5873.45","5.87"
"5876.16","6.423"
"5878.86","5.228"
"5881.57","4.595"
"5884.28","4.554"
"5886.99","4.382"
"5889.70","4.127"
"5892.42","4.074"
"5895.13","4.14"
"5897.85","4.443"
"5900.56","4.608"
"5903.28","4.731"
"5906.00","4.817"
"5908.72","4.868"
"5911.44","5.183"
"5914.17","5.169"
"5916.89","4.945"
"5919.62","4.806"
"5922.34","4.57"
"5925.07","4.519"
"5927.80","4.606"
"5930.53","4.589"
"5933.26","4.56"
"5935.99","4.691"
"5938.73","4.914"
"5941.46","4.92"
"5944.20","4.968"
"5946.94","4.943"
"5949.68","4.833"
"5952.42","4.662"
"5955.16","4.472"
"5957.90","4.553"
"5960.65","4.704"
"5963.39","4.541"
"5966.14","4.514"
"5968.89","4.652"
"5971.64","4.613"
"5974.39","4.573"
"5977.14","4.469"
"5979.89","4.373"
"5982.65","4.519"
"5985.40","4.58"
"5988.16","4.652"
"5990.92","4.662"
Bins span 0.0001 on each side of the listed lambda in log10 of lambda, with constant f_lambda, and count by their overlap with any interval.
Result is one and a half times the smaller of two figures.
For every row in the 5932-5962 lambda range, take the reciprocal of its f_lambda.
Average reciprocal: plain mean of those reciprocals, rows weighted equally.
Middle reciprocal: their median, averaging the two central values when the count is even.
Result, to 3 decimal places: 0.316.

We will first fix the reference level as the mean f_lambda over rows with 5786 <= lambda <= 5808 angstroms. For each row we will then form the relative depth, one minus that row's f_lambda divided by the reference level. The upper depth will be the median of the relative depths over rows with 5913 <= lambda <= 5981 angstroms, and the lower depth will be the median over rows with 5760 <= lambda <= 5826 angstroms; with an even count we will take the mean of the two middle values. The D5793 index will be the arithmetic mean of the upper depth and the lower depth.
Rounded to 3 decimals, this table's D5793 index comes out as 0.022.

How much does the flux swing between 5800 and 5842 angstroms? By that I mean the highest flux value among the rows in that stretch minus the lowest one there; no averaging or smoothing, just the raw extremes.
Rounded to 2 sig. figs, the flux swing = 0.31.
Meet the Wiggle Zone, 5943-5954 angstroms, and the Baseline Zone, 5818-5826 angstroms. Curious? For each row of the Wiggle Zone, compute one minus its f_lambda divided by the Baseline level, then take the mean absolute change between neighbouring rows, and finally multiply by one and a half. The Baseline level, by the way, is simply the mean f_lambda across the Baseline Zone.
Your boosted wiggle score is 0.032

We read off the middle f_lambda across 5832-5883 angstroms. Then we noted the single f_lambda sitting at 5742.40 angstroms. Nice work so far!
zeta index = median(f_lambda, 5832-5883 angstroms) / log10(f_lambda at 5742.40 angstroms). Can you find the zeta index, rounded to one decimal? 7.1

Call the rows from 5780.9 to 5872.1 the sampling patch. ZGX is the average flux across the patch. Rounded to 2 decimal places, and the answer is 4.74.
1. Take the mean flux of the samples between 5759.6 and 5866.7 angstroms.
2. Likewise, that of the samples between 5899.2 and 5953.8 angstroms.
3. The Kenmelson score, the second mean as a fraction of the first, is 1.02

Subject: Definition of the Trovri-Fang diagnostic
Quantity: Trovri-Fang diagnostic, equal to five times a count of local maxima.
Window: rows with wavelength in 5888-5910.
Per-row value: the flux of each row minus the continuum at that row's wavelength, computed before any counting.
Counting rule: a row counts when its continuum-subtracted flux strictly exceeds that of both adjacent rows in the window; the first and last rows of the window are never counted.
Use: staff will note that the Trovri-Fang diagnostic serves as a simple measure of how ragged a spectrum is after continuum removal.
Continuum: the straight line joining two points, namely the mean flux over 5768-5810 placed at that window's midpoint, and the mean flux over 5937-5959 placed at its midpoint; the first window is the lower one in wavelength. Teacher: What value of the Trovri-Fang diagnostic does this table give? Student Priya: 0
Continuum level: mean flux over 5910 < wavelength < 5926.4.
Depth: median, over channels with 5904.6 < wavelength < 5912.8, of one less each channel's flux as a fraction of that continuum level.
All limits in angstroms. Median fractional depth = 0.00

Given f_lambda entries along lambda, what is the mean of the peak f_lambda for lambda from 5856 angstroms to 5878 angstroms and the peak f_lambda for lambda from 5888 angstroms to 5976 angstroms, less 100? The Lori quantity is -94.2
